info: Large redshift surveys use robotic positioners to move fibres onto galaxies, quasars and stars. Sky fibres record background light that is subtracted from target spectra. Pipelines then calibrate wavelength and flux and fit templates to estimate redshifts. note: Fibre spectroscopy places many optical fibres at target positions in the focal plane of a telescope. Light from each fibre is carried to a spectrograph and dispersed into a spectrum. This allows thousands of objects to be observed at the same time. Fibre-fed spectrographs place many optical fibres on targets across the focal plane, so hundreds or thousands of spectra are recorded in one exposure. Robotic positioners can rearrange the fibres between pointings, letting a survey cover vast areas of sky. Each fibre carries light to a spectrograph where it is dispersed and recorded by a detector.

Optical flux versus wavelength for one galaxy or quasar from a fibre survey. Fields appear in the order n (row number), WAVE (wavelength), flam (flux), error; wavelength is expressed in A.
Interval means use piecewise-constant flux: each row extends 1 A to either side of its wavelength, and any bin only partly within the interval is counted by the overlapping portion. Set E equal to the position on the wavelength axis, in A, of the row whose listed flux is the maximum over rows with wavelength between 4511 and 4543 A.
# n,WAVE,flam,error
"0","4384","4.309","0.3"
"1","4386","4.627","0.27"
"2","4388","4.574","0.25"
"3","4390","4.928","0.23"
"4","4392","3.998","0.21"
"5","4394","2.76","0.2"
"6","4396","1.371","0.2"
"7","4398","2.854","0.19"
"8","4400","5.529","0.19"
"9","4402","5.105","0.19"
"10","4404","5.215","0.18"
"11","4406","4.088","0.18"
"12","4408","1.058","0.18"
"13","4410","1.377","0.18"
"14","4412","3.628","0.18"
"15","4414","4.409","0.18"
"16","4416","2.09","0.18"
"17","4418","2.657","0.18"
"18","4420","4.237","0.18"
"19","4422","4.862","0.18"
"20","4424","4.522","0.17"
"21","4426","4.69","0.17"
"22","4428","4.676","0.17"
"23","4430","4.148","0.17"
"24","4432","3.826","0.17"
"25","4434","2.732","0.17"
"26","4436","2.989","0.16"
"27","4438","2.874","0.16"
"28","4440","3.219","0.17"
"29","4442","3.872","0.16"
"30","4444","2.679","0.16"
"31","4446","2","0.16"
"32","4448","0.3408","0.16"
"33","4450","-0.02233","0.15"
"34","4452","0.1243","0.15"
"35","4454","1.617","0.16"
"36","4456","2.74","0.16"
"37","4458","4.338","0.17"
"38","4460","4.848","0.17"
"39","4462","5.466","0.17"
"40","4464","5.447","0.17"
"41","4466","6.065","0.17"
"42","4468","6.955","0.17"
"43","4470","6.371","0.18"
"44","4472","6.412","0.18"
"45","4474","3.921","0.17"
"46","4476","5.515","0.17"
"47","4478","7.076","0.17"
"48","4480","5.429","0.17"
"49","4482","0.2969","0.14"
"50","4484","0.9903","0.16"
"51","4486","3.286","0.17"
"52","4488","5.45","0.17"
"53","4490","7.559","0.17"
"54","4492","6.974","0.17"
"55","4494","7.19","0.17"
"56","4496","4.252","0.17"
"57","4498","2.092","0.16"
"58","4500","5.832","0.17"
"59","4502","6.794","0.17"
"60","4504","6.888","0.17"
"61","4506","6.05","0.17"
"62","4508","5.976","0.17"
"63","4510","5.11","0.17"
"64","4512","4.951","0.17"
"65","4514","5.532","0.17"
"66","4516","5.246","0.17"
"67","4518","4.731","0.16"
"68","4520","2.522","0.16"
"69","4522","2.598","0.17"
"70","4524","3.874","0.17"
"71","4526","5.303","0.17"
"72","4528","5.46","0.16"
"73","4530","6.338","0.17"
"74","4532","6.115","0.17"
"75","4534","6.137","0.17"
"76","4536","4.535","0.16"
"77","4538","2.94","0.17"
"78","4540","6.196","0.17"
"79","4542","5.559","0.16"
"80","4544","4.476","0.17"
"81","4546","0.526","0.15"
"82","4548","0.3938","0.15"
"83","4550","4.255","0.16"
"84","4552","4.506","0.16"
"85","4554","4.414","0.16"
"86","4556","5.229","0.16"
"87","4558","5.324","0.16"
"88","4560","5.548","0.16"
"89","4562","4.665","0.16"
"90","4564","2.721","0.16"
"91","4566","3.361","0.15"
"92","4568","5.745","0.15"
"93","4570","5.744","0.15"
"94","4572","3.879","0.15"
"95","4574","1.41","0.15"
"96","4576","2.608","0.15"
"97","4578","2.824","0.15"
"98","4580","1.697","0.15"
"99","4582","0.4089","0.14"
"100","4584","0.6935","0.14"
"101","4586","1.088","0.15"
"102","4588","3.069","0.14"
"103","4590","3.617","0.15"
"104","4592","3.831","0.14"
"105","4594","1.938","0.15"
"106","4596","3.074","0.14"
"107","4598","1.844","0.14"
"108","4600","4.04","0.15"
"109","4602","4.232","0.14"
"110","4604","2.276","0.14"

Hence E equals 4530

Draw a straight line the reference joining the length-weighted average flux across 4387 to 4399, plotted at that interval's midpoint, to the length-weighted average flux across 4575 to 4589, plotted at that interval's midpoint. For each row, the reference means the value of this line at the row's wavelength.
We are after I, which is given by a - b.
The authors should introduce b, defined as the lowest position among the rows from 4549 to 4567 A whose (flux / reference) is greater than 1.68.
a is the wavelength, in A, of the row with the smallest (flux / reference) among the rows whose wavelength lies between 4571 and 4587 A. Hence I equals 32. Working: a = 4582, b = 4550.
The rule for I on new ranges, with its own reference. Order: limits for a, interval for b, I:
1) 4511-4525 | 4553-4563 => -34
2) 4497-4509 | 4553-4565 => -56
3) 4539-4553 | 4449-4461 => 88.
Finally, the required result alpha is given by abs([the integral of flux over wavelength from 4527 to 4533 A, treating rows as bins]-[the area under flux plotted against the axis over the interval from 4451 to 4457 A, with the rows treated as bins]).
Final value 27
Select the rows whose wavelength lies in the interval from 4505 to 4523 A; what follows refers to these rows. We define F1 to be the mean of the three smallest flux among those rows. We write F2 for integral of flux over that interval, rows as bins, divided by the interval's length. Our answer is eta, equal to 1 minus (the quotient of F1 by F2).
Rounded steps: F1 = 3.3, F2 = 4.7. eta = 0.3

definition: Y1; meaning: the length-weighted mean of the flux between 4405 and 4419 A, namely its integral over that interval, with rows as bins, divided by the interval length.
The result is 2.8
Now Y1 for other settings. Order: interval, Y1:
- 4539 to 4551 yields 3.6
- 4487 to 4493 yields 6.7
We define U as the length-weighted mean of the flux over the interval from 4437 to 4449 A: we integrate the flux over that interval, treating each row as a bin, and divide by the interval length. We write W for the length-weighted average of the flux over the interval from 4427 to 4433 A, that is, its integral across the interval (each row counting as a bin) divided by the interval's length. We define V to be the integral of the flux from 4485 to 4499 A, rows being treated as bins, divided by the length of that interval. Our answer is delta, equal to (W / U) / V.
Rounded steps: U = 2.5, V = 5.3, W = 4.22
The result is 0.3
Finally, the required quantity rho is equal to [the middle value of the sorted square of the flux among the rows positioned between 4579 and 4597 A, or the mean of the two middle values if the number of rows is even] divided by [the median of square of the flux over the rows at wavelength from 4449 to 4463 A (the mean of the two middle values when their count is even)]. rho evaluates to 0.5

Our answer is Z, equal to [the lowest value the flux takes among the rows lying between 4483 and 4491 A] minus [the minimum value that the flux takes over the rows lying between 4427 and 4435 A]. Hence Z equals -1.7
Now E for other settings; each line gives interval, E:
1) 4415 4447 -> 4422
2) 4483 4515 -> 4490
